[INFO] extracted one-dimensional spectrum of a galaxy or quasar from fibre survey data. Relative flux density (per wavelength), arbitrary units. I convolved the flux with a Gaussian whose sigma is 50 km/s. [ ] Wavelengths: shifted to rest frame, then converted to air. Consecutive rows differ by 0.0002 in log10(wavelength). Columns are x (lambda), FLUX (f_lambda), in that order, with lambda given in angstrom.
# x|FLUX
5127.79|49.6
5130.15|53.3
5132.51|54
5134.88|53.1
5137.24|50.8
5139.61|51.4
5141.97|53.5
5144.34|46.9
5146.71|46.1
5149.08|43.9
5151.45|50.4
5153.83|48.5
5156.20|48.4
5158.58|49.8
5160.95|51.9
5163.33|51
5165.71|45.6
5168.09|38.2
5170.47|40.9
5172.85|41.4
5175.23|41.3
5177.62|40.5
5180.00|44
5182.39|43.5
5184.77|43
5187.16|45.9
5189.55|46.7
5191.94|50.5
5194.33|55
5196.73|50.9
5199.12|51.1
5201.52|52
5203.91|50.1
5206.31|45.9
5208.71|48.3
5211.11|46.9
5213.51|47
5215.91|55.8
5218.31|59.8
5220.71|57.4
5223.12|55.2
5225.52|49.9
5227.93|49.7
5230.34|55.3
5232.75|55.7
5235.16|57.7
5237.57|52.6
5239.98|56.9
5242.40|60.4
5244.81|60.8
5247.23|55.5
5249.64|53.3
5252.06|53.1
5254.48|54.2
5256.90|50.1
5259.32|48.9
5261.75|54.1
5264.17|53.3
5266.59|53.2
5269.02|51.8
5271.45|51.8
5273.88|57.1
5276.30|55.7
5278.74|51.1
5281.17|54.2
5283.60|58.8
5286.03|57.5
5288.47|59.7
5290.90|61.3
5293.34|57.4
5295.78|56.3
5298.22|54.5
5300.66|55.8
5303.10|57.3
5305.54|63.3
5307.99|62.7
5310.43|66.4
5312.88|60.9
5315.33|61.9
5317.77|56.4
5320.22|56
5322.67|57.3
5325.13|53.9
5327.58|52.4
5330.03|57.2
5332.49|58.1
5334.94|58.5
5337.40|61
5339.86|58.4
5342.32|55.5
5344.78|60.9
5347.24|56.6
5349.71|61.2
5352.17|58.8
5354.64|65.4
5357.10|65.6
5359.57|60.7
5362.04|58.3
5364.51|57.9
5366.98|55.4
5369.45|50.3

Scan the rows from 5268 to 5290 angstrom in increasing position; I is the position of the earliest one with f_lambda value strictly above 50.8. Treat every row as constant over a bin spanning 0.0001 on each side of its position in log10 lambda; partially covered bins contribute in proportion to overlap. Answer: 5269.02 angstrom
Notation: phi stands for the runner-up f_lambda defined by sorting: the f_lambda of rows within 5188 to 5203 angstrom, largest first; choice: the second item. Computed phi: 52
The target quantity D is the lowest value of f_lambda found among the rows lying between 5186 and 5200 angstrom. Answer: 45.9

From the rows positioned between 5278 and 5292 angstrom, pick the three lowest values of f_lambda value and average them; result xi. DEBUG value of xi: 54.3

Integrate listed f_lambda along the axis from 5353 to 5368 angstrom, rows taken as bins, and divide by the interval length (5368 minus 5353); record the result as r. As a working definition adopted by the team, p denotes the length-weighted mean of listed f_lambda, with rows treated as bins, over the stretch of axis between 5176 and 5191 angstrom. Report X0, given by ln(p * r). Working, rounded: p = 44.0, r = 61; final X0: 7.89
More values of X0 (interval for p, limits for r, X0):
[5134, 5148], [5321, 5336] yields 7.95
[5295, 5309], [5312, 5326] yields 8.12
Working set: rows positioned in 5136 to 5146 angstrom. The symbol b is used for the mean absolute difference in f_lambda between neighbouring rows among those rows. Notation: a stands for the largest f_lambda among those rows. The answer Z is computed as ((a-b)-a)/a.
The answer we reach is -0.058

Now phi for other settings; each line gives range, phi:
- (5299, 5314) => 63.3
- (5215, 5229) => 57.4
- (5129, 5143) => 53.5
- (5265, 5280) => 55.7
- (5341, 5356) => 61.2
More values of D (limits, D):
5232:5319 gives 48.9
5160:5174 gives 38.2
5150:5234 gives 38.2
